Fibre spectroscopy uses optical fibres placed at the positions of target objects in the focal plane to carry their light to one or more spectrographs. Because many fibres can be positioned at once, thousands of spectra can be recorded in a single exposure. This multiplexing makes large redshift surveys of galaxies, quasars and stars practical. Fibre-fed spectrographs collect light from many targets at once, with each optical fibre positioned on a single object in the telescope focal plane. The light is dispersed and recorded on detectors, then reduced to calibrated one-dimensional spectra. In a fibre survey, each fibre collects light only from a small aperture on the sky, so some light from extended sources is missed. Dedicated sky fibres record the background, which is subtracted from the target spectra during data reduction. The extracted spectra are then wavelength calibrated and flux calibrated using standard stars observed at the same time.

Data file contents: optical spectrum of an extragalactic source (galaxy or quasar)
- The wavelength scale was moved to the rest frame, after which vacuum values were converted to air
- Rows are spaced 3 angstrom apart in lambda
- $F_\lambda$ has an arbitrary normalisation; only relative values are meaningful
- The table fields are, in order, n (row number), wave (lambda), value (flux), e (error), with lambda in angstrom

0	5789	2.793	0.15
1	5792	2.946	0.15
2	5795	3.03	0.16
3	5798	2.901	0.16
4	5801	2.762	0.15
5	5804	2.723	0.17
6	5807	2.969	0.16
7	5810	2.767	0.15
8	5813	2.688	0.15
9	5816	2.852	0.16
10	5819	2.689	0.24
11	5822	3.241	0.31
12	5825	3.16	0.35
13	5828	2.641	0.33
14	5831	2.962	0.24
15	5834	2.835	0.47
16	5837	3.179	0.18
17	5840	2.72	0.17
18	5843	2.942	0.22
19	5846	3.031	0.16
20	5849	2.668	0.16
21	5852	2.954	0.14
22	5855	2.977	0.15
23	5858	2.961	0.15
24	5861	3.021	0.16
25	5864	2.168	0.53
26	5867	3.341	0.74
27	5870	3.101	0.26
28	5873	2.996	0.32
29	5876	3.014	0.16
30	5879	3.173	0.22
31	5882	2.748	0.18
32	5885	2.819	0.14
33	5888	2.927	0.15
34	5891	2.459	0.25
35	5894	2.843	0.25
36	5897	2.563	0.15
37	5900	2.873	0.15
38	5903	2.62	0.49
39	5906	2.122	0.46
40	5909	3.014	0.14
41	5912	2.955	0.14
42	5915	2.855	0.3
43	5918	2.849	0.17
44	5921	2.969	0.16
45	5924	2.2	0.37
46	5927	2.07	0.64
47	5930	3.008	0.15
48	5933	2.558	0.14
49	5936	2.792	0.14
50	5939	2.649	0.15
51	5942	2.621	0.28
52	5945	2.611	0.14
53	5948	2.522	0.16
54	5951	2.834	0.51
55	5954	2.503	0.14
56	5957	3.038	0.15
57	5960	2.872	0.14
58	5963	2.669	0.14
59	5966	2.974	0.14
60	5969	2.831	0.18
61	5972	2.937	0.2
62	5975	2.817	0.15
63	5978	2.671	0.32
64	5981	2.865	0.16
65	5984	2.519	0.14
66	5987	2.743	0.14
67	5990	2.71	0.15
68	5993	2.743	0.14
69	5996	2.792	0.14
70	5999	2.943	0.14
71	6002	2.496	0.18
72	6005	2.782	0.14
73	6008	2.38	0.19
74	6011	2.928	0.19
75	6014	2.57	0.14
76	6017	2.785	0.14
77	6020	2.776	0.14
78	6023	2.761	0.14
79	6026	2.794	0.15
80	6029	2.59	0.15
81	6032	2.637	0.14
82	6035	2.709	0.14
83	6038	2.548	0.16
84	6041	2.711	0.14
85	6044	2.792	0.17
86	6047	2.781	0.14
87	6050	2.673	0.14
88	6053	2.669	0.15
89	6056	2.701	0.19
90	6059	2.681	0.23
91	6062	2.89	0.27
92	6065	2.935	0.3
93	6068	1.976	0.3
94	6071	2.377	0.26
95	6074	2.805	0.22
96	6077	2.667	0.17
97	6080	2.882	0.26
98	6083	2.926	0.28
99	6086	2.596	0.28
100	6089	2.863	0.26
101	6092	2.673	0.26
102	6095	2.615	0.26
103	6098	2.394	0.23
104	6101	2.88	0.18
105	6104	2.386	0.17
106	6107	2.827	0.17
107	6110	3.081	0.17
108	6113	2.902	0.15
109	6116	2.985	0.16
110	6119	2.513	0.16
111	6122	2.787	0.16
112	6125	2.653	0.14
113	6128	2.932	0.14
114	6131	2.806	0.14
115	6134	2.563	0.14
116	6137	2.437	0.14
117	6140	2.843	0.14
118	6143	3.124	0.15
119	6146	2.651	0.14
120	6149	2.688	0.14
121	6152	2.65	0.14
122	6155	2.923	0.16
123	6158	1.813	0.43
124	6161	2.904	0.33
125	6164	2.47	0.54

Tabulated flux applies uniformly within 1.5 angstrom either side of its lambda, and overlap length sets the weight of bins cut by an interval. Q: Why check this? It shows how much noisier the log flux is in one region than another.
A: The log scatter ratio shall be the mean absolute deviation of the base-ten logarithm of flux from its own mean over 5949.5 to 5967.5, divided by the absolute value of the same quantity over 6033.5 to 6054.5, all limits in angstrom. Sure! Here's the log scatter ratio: 2.6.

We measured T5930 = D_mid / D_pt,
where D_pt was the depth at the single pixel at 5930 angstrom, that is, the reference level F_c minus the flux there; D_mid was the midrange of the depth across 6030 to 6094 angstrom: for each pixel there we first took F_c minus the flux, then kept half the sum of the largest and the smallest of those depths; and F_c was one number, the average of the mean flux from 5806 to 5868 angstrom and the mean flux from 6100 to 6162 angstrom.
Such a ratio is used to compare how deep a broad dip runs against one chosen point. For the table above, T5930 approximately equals -1.8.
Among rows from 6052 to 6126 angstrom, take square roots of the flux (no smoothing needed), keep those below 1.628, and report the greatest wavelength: 6119 angstrom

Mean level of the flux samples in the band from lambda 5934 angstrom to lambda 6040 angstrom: 2.73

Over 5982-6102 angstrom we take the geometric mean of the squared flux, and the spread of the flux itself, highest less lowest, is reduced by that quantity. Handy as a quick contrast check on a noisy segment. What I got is -6.2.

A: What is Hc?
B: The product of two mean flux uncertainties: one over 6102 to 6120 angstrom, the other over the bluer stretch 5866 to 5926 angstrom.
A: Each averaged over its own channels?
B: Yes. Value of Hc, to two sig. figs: 0.042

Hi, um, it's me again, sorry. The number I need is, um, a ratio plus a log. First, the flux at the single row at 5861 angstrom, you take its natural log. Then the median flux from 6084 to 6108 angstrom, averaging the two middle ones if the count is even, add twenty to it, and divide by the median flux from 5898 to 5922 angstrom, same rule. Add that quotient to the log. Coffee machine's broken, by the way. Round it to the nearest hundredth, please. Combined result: 9.01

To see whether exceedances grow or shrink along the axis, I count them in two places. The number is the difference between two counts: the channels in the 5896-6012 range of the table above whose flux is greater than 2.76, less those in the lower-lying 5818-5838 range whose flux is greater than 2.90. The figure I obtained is 16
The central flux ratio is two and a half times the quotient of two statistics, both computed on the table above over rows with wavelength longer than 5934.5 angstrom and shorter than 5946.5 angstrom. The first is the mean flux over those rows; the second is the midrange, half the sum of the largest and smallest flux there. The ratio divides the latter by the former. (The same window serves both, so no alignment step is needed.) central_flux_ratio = 2.53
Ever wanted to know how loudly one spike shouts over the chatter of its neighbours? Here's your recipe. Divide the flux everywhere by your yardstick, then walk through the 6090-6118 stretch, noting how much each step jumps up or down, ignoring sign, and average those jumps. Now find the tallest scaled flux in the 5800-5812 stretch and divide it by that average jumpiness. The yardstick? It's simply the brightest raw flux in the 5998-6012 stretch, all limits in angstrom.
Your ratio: 11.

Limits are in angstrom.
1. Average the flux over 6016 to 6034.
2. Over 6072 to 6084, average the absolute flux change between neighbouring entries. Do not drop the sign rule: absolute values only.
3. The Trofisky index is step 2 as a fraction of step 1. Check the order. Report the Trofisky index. 0.049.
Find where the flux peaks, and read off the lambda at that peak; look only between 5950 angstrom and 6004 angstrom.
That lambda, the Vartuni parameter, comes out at 5957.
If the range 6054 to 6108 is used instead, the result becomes 6065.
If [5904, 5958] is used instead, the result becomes 5957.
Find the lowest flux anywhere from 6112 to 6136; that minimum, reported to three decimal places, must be 2.513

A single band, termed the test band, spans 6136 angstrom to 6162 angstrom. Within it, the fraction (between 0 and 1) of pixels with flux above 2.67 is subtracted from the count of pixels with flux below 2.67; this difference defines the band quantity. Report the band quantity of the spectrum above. 3.4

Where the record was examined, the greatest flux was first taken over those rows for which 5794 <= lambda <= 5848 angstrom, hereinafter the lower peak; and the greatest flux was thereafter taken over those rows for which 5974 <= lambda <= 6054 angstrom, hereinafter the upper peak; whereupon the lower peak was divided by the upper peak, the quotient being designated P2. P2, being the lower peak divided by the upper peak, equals 1.10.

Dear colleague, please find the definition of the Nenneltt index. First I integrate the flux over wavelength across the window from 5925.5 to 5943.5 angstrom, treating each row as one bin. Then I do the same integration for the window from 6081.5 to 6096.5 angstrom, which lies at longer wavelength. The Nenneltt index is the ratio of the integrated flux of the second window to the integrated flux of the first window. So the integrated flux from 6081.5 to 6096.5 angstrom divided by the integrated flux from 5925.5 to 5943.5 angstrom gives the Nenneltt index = 0.87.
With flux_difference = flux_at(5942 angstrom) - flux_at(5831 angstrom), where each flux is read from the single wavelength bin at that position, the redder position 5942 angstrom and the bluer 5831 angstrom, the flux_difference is -0.34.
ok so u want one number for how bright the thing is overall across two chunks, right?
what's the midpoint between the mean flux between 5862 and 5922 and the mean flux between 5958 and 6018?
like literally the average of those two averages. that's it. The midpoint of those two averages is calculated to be 2.79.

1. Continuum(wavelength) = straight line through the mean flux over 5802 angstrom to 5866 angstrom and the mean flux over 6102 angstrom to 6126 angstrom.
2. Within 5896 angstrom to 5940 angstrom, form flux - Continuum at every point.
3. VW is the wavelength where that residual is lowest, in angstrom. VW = 5927 angstrom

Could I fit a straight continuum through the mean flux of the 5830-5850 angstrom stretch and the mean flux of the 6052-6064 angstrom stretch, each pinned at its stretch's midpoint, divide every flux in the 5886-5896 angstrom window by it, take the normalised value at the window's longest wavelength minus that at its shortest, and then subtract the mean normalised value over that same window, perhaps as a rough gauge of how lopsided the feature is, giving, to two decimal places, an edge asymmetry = -0.98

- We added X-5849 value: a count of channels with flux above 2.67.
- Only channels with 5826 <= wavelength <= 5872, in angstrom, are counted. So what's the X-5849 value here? 12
